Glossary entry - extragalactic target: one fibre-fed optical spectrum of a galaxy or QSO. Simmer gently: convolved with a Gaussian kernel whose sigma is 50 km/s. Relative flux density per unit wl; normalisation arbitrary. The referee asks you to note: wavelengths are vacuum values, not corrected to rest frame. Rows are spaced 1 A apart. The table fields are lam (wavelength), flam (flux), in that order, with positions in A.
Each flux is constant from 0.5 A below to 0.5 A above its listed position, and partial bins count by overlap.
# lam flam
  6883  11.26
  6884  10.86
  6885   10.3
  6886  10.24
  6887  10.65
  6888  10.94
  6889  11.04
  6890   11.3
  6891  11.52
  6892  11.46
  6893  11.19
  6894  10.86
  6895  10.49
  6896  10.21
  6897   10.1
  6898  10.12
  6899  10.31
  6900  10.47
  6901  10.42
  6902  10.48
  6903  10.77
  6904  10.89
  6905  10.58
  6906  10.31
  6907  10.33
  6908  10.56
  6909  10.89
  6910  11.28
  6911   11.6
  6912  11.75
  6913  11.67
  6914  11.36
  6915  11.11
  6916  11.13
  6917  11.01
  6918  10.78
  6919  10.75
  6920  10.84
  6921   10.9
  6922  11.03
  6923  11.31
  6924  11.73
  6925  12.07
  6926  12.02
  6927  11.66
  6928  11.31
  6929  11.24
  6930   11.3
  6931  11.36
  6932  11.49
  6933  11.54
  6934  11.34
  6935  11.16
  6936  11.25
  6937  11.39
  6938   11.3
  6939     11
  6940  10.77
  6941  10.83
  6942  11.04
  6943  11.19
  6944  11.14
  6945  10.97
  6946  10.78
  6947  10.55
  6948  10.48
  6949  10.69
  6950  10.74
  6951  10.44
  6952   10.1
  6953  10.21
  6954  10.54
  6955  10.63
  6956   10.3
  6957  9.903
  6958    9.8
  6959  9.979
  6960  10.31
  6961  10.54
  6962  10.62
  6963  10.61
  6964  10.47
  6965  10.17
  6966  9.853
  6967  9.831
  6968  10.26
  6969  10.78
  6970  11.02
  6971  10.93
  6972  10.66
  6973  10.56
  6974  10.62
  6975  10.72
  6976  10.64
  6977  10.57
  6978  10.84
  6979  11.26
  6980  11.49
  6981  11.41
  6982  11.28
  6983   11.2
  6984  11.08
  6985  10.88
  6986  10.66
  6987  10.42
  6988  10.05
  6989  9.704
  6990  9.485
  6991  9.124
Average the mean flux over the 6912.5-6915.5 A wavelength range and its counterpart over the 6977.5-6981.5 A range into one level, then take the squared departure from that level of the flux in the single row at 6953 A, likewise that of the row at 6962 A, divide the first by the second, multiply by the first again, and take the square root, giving 1.76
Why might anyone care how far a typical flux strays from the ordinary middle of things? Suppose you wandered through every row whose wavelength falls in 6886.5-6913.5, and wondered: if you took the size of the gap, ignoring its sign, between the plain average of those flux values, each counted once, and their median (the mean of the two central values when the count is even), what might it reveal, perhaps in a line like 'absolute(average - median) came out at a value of 0.052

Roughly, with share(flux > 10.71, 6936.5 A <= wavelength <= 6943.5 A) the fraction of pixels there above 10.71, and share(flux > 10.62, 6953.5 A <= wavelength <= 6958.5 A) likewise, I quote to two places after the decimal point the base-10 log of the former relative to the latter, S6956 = 0.70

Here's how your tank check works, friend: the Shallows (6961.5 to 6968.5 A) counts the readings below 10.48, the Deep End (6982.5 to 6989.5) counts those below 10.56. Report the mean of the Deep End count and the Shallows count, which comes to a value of 4.0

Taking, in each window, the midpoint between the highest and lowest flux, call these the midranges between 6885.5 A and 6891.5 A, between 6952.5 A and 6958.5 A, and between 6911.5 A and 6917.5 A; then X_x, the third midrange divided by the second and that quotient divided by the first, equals 0.102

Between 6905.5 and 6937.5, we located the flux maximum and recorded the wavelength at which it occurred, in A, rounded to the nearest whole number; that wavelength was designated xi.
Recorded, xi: 6925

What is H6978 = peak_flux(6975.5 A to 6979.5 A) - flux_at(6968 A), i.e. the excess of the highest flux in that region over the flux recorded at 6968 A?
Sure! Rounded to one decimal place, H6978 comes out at 1.0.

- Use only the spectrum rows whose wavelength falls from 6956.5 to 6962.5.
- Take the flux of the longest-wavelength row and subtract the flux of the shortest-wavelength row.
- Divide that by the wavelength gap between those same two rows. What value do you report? 0.14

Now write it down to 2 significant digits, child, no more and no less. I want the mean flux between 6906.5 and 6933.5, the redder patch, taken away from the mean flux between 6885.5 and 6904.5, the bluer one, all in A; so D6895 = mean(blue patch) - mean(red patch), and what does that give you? -0.55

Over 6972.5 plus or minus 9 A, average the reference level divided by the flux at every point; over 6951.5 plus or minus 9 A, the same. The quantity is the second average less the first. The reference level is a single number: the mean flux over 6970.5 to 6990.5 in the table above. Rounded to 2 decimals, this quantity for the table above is 0.02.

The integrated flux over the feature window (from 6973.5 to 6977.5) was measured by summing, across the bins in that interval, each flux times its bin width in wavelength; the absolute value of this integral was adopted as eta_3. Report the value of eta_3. 43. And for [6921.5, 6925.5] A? 46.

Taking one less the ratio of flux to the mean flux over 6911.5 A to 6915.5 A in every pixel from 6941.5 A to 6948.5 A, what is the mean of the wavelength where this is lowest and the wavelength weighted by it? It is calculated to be 6944.4 A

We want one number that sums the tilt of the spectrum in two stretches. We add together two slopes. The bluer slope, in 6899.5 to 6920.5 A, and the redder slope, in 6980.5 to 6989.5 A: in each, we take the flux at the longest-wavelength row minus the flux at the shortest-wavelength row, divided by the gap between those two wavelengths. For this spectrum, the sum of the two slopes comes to -0.19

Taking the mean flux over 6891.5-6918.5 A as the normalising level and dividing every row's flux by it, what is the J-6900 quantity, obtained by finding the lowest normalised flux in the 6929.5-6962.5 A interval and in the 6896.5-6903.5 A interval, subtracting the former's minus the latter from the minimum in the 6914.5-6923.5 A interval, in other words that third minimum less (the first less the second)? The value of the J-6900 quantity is 1.02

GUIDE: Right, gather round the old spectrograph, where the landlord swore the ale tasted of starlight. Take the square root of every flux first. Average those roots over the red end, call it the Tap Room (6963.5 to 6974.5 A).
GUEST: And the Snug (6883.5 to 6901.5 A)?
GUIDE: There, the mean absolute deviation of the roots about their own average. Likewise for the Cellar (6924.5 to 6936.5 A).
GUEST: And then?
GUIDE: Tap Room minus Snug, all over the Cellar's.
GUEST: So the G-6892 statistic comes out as 93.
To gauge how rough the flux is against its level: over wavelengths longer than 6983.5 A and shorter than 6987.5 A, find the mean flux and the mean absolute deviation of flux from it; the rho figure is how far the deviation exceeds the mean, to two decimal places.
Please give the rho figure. -10.54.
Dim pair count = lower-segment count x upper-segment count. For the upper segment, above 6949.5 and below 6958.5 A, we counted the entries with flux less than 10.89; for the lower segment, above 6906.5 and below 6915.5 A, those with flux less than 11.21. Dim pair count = 36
